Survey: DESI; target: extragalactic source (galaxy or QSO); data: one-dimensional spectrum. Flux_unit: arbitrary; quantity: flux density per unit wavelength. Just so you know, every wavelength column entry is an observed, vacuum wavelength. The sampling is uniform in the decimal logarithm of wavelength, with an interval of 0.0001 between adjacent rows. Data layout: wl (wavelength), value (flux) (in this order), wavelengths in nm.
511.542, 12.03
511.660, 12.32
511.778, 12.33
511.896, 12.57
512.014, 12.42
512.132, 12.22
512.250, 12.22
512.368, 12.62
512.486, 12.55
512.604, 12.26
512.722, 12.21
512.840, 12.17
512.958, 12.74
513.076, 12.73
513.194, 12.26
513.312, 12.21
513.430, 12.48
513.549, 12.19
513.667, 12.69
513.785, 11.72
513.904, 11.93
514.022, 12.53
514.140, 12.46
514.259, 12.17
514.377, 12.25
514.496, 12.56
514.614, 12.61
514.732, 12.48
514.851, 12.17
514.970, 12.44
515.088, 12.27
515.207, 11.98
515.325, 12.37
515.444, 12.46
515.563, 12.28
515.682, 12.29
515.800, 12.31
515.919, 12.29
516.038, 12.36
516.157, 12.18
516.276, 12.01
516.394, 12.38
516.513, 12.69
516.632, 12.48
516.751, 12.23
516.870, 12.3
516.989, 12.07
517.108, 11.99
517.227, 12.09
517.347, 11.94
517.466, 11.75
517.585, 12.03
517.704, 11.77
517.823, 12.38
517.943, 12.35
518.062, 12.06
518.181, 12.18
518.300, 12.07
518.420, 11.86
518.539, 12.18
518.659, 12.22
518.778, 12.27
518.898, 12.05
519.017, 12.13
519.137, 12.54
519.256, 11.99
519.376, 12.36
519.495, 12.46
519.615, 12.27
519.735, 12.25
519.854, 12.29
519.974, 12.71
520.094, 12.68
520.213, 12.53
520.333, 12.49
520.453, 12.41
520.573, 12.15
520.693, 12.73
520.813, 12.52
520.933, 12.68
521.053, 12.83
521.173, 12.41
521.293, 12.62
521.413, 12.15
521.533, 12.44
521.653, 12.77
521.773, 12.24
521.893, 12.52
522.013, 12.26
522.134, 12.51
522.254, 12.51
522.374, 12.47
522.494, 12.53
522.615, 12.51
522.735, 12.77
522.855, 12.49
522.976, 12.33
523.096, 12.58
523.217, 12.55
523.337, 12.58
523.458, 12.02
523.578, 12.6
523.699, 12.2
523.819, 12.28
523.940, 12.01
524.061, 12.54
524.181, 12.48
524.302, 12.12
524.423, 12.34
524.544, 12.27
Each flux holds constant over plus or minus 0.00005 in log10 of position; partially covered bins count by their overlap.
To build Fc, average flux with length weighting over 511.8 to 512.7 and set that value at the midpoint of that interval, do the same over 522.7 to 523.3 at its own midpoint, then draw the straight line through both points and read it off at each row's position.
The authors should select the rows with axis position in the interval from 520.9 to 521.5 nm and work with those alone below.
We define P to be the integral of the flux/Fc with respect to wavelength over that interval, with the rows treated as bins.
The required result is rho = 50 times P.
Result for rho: 30.0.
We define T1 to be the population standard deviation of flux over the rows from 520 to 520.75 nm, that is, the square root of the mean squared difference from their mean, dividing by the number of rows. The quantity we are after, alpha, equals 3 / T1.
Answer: 16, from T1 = 0.19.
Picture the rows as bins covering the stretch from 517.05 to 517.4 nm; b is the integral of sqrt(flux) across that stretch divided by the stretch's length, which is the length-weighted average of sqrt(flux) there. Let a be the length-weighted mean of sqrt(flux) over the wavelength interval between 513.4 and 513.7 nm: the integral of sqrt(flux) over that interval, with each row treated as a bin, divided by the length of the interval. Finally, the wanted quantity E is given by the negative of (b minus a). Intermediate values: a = 3.52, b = 3.46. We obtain 0.06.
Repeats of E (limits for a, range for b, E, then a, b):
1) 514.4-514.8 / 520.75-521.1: -0.02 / 3.54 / 3.56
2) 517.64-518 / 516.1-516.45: -0.01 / 3.48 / 3.50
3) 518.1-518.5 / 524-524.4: -0.04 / 3.47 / 3.52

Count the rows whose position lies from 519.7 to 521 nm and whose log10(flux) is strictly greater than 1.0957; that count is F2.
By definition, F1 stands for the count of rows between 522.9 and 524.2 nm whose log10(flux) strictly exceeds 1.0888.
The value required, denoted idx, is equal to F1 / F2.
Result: 1.1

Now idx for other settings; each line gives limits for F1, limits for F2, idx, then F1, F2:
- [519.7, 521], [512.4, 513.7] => 1.8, 9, 5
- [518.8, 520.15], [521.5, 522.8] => 0.9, 7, 8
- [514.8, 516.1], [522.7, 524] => 1.5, 9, 6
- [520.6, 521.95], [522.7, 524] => 1.5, 9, 6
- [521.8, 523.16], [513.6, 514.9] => 2.0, 10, 5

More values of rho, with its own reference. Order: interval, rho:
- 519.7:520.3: 30.0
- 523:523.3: 15.0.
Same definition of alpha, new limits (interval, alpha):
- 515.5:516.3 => 28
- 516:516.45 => 20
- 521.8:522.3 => 27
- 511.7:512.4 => 19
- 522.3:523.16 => 24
